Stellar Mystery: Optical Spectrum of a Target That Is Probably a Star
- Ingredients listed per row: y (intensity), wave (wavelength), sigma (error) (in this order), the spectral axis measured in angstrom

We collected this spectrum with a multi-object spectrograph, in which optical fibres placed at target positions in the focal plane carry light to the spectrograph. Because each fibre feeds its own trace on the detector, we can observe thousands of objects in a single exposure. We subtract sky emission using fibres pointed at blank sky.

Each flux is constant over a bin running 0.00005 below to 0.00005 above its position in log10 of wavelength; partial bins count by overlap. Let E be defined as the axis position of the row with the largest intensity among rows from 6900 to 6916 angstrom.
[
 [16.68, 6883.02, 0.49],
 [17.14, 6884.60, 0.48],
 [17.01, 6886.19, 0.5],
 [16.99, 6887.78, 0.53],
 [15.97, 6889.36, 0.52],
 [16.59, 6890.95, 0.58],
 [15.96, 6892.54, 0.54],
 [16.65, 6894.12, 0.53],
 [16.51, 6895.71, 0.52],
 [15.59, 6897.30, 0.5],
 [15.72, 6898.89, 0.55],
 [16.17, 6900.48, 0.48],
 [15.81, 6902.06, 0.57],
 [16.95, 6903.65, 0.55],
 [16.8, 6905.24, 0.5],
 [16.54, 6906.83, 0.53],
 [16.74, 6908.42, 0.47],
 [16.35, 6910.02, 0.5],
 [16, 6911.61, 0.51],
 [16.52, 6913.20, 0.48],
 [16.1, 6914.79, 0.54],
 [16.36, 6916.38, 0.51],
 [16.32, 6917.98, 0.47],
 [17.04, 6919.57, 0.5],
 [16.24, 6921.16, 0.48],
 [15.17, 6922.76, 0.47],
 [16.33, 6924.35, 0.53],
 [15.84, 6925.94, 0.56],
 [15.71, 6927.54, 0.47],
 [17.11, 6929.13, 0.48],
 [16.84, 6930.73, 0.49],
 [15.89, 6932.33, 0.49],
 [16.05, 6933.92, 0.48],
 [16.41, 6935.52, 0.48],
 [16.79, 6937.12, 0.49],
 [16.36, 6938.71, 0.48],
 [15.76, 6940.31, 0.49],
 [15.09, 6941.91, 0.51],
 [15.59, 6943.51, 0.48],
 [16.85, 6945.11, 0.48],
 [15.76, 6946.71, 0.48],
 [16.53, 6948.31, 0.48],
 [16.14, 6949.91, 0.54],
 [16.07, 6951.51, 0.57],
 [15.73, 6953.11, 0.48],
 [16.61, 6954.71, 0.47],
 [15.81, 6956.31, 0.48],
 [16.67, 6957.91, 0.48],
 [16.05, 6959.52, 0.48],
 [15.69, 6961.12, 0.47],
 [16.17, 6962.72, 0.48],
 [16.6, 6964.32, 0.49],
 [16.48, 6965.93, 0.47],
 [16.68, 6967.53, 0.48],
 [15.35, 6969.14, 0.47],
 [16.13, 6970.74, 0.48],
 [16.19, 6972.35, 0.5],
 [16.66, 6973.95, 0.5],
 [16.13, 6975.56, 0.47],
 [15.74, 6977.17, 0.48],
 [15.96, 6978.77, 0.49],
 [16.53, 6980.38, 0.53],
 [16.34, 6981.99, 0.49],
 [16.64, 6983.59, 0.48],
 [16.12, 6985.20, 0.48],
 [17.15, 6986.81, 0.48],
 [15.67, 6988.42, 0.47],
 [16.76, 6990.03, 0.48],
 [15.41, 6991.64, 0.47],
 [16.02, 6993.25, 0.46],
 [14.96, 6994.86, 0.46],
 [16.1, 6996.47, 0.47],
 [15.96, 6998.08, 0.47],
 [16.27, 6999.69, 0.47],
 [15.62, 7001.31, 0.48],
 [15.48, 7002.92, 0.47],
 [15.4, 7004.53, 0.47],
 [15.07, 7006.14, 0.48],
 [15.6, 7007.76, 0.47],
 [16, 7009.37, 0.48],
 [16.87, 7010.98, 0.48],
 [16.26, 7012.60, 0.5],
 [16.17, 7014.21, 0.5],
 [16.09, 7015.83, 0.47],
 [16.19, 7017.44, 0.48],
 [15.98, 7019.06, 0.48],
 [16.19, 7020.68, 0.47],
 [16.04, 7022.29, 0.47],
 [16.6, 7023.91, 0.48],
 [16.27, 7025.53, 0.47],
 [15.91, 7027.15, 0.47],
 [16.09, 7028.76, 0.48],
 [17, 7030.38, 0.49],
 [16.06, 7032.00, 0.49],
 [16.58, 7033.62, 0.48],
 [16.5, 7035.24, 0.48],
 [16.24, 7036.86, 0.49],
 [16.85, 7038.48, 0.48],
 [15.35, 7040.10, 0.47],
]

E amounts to 6903.65 angstrom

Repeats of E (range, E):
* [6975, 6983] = 6980.38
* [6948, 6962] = 6957.91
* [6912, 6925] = 6919.57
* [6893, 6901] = 6894.12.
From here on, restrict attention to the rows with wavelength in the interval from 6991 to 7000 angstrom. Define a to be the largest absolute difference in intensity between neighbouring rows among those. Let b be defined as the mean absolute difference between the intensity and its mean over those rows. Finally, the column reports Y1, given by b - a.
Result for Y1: -0.74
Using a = 1.14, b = 0.40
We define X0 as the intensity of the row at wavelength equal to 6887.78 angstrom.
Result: 16.99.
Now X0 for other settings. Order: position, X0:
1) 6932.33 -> 15.89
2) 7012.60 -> 16.26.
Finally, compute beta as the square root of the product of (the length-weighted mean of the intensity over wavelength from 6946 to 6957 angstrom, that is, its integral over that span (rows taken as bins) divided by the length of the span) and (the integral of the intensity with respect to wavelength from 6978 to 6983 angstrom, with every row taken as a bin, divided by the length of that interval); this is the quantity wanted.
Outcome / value 16.2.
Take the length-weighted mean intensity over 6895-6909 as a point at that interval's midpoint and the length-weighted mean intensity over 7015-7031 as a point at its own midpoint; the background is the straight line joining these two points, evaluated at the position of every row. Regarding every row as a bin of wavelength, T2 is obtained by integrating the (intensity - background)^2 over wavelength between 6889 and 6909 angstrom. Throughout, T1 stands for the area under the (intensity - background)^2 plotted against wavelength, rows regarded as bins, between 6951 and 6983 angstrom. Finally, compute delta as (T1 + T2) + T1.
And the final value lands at 14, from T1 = 4.9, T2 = 3.9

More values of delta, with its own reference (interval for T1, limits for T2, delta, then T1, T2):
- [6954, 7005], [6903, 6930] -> 33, 13.3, 6.5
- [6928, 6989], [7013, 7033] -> 29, 13.9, 1.7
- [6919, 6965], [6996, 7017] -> 32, 12.7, 6.5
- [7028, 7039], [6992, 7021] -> 14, 1.9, 9.7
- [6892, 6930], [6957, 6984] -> 22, 8.8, 4.0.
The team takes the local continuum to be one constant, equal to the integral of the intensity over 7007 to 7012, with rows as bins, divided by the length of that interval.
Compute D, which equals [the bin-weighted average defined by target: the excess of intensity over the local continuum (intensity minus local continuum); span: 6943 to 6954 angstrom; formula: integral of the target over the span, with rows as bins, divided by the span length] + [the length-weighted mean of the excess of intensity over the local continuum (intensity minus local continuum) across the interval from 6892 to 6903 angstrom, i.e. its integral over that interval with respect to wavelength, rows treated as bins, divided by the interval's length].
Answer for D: -0.16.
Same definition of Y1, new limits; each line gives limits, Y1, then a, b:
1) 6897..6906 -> -0.67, 1.14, 0.47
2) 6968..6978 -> -0.45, 0.78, 0.33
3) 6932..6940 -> -0.17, 0.43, 0.26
